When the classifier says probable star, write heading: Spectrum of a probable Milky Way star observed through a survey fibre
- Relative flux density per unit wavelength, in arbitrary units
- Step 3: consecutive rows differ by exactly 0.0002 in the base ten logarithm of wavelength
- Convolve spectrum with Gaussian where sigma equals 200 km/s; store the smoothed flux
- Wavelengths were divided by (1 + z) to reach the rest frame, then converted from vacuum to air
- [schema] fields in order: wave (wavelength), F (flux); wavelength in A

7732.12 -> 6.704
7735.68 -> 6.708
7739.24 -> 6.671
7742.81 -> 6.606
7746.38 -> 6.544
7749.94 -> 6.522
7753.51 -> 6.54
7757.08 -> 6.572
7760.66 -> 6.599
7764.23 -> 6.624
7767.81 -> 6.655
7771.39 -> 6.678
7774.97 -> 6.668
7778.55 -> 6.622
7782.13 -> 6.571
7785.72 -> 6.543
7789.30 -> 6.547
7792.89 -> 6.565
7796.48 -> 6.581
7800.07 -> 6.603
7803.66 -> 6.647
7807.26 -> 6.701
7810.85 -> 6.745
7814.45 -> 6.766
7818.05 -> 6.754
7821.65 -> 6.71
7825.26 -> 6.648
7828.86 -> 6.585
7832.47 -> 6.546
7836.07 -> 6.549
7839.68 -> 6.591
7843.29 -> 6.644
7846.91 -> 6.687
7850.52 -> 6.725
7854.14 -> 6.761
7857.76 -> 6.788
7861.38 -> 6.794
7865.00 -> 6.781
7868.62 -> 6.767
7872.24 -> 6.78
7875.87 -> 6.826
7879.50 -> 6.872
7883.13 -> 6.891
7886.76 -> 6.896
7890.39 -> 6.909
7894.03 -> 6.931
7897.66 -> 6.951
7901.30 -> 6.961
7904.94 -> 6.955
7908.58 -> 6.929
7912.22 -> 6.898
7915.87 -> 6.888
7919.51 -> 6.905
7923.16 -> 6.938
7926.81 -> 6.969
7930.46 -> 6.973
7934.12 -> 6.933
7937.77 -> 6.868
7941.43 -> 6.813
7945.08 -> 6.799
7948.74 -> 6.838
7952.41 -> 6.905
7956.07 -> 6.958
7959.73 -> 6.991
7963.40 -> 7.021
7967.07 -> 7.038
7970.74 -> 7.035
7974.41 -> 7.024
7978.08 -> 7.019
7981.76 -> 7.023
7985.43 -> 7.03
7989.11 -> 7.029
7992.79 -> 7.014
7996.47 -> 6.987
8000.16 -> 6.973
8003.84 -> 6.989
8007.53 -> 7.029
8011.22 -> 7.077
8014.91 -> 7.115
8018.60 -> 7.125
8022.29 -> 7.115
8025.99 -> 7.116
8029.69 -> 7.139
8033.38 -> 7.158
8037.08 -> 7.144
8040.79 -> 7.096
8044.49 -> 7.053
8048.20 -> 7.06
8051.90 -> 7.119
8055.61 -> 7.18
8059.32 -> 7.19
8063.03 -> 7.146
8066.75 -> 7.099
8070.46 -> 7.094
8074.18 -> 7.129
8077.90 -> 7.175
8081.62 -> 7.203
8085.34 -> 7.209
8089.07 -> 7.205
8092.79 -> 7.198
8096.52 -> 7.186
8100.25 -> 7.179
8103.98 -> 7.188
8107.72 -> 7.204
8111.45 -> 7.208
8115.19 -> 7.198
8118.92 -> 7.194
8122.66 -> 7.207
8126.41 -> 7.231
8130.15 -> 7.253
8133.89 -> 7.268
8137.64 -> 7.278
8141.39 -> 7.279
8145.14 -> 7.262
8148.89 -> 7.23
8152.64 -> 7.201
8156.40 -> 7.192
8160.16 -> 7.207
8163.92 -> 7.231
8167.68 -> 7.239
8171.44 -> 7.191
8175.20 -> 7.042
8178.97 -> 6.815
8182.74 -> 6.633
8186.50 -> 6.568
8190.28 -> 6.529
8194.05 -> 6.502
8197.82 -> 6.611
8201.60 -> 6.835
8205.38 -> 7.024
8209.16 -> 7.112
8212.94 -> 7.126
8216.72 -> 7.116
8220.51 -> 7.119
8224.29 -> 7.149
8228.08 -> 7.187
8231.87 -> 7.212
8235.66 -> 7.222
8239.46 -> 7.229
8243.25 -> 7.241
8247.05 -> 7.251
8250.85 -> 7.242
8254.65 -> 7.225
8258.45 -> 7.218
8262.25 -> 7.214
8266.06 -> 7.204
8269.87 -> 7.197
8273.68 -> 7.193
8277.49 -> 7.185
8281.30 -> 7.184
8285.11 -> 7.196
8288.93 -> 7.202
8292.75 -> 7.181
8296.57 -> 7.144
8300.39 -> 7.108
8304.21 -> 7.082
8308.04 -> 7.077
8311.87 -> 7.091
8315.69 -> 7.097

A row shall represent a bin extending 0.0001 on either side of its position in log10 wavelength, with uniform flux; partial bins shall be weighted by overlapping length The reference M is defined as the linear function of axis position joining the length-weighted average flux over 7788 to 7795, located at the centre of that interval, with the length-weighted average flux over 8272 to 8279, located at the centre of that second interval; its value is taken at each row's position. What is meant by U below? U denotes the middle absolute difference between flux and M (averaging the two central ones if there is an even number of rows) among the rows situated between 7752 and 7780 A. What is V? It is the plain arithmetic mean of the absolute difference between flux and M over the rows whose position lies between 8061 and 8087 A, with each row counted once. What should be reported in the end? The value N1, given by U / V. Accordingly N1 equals 0.4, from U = 0.09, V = 0.22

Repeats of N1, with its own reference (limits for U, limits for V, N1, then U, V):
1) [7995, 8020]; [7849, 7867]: 1.5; 0.19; 0.13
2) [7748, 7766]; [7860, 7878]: 0.5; 0.06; 0.13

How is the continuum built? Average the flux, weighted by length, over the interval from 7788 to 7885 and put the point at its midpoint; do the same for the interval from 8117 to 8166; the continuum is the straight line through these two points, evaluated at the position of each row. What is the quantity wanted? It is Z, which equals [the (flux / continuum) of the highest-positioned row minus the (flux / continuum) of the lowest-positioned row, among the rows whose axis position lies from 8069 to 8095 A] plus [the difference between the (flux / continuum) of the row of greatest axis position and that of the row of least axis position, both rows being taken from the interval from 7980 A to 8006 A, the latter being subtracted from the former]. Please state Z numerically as -0.001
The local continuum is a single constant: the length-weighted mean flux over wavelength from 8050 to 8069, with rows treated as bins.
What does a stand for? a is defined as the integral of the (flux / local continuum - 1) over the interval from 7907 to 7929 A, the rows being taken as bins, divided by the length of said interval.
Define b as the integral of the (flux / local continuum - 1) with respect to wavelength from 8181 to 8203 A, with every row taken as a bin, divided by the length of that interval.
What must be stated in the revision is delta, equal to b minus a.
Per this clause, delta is -0.04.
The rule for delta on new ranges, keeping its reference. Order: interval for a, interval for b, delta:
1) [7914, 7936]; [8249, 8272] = 0.04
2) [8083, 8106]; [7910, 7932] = -0.04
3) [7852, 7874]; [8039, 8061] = 0.05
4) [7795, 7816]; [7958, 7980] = 0.05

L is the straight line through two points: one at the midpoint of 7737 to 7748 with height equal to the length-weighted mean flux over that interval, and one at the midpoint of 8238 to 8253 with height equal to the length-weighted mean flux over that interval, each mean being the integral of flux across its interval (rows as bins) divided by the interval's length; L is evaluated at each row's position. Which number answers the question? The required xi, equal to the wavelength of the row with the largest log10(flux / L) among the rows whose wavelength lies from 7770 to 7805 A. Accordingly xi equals 7771.39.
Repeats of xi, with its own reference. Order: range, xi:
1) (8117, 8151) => 8137.64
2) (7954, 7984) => 7967.07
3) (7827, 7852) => 7850.52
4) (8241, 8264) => 8247.05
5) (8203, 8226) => 8224.29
